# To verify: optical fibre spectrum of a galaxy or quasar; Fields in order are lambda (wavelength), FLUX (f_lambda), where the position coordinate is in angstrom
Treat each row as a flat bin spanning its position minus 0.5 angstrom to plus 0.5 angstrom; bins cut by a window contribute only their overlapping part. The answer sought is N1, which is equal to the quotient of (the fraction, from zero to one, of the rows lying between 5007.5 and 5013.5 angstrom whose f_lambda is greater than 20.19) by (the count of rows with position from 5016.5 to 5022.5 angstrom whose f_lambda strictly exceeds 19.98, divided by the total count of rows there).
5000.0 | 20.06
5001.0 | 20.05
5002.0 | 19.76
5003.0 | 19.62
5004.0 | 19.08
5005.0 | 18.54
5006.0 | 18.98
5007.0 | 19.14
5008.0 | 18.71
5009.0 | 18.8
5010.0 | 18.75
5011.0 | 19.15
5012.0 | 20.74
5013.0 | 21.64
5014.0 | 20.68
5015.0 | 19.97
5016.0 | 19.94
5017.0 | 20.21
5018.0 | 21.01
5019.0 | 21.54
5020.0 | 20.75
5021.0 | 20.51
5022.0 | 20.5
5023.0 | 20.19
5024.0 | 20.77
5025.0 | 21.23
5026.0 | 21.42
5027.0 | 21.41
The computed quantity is 0.3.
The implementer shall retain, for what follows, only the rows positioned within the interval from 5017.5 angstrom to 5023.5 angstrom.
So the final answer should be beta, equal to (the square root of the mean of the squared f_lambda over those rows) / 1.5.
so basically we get 13.8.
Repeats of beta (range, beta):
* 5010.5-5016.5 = 13.6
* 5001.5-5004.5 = 13.0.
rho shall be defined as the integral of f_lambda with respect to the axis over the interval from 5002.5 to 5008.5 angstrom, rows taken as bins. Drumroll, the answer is 114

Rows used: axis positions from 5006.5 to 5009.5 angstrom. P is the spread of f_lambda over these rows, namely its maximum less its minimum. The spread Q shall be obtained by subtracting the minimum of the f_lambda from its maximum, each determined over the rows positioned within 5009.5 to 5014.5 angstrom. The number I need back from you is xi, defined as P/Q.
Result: 0.15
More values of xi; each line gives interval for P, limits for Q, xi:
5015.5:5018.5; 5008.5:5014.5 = 0.37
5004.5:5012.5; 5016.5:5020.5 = 1.65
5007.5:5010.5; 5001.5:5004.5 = 0.13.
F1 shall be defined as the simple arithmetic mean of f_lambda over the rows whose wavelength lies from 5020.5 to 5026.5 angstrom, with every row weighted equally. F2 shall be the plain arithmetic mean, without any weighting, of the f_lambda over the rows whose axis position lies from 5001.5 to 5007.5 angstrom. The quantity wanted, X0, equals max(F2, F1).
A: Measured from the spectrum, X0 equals 20.8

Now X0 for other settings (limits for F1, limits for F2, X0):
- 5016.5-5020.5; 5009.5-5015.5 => 20.9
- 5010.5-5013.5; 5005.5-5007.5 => 20.5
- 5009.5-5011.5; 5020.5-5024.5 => 20.5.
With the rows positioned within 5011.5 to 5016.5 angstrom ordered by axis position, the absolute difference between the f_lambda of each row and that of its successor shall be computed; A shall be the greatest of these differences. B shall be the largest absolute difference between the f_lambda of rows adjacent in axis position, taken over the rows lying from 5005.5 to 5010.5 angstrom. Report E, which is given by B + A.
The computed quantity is 1.39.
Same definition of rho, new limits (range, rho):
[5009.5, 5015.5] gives 121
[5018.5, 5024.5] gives 124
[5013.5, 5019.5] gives 123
